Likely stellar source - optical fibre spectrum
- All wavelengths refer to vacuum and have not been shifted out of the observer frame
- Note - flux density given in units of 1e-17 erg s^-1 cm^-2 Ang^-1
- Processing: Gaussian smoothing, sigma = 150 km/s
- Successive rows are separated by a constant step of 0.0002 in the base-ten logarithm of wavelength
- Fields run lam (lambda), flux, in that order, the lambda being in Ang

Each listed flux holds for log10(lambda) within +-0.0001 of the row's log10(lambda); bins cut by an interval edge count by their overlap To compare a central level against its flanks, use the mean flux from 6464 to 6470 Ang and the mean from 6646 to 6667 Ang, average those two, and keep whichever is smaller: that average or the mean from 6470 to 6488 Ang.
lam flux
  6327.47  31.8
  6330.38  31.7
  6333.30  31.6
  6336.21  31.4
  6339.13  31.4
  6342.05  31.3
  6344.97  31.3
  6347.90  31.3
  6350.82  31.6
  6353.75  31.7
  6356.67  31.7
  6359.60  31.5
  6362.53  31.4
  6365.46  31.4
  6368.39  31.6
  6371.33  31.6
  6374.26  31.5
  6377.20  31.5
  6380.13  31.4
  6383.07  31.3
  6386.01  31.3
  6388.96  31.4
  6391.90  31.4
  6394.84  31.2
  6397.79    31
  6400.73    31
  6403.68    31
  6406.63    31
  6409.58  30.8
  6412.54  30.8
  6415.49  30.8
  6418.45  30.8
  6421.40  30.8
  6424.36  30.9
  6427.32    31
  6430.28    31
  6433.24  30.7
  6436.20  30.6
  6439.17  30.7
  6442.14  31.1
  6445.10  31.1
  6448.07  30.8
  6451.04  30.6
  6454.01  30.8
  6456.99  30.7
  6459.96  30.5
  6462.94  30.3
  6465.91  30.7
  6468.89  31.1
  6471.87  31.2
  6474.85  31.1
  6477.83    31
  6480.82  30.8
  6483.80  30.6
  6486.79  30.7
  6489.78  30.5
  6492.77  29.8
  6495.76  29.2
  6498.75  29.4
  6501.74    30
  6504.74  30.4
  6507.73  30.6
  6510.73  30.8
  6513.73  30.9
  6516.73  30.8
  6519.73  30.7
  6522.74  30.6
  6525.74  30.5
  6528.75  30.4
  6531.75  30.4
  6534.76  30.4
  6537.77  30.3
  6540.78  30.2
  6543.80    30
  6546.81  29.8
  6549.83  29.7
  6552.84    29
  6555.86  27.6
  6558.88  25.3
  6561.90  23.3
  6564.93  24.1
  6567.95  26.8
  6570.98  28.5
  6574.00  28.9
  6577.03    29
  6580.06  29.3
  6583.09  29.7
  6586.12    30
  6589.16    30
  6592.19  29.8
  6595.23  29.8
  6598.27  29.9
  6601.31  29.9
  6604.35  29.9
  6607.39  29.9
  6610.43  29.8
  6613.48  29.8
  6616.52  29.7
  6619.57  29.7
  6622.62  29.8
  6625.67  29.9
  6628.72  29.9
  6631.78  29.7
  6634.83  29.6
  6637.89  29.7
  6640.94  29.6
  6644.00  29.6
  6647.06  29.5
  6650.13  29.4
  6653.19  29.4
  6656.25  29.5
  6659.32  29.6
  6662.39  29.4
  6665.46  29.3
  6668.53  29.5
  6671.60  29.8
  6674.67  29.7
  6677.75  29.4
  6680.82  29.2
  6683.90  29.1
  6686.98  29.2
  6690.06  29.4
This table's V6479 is 30.2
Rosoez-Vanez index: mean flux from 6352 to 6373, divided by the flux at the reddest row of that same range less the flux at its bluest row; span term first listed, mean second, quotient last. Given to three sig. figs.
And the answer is -316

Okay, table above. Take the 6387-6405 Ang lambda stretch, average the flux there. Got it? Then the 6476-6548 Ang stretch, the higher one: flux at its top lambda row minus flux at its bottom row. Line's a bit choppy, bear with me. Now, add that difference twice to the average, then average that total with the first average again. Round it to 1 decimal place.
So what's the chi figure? 30.0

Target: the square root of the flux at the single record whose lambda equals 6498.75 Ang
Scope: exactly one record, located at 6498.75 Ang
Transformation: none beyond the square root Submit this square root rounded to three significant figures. 5.42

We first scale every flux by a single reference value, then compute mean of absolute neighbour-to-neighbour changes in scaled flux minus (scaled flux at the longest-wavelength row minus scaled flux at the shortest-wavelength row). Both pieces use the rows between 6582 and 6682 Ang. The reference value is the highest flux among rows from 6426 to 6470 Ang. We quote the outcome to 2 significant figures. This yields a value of 0.019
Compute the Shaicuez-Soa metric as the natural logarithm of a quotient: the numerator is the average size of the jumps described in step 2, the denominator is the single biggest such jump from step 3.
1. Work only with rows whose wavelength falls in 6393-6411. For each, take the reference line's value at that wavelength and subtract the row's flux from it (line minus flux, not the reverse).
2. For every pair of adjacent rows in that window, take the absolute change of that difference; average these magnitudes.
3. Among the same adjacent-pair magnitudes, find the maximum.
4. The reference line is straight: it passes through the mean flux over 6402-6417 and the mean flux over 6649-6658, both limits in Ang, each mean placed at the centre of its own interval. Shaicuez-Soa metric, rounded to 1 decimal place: -0.8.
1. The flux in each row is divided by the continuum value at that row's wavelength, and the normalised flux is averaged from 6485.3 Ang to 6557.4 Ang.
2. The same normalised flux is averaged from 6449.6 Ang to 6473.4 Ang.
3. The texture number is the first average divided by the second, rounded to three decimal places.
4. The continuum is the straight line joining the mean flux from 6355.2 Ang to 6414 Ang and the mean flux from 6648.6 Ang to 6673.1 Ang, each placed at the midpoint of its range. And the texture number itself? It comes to 0.992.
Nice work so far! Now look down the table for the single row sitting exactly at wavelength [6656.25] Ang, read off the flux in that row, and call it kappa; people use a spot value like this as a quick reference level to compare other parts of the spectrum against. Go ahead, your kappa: 29.5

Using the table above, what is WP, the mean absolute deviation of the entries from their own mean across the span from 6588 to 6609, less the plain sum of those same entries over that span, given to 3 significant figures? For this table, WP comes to -209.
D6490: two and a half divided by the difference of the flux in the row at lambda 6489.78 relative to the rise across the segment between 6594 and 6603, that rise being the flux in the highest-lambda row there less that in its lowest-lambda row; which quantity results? 0.0822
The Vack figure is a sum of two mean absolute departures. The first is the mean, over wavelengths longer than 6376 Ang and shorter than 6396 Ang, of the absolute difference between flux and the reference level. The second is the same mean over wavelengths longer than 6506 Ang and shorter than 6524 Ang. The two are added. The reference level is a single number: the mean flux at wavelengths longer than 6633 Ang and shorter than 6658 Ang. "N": 3.0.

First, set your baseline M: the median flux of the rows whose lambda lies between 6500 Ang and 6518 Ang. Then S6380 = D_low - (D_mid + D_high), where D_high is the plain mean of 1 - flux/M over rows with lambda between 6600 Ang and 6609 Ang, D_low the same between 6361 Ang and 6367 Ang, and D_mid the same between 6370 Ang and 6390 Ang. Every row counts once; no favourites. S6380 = -0.025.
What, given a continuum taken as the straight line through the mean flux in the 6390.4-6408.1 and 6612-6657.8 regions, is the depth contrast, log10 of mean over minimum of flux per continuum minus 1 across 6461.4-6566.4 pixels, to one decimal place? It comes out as -1.0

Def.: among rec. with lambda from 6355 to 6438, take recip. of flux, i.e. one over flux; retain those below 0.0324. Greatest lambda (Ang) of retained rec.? 6430.28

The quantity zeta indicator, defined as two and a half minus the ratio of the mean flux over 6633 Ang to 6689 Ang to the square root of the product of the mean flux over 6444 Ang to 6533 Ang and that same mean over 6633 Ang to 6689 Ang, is 1.52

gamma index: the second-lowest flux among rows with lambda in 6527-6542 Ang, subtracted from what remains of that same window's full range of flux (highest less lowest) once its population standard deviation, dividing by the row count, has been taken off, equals -30.2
